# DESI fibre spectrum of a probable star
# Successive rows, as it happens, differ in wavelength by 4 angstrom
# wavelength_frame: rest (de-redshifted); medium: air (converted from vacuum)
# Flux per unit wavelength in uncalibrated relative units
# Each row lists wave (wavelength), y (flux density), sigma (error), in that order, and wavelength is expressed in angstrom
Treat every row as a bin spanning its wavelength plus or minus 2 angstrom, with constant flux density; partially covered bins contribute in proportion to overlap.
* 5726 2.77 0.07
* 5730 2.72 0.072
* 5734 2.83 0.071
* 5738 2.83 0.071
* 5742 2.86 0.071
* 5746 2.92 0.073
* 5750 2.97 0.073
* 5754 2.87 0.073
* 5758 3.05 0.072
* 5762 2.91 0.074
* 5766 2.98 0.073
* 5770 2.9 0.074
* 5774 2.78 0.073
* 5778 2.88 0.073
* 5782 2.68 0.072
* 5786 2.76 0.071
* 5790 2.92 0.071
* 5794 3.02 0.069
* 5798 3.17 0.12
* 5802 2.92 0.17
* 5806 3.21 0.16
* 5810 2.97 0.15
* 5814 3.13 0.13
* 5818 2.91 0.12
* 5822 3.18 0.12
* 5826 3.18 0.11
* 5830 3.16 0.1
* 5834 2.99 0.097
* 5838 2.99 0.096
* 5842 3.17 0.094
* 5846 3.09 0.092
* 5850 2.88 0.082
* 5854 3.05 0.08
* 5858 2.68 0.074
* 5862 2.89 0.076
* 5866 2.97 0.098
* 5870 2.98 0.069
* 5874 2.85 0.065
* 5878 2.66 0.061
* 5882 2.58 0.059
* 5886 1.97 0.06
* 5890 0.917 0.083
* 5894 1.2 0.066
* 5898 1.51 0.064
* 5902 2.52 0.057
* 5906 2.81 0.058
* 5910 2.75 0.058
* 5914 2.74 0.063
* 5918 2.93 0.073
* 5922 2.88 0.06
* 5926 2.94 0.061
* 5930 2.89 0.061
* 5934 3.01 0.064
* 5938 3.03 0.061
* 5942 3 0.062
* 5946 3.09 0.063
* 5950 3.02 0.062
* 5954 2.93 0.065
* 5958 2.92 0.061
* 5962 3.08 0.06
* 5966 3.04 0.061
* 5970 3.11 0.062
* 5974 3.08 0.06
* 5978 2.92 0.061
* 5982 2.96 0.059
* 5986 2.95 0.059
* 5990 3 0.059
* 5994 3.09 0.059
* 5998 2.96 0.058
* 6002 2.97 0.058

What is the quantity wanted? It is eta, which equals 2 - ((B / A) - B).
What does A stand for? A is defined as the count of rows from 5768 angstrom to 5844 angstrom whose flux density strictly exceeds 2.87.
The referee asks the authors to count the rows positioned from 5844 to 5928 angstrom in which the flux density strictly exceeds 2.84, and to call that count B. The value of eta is 11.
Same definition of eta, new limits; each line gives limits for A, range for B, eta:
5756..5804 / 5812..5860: 12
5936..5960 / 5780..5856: 16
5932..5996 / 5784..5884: 22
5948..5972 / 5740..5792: 10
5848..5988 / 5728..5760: 7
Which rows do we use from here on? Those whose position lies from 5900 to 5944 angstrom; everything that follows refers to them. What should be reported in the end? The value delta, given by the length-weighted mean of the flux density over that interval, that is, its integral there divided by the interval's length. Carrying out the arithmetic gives 2.86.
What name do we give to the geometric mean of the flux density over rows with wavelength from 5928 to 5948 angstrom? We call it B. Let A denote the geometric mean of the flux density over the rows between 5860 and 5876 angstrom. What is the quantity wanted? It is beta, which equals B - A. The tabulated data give 0.08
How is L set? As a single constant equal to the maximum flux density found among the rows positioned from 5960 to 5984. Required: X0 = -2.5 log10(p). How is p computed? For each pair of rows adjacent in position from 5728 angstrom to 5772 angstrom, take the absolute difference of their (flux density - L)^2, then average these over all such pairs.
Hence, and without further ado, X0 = 3.8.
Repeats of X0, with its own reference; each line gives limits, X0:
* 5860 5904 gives 0.1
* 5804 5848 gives 4.7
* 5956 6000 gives 4.6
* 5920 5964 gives 4.4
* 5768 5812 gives 3.2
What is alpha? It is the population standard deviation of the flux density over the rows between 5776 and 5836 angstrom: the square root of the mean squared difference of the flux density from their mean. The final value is 0.16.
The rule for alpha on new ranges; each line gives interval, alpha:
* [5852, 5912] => 0.66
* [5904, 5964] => 0.10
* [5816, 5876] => 0.14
